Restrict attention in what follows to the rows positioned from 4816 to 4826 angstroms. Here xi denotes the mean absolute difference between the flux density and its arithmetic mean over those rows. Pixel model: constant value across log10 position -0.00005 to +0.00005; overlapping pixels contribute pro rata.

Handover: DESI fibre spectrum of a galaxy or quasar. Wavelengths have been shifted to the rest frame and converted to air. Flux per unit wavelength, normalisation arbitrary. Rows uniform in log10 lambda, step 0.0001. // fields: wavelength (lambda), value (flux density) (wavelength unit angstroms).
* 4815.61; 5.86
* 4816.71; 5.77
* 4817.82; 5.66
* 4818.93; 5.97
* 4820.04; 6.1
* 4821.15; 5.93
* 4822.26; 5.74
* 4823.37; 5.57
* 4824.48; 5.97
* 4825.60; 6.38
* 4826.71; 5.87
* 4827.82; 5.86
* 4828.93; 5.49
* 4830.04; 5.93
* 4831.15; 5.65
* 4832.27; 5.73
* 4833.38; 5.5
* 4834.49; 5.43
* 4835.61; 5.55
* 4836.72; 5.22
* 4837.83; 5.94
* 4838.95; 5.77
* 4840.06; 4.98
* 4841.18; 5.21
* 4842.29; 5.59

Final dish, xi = 0.190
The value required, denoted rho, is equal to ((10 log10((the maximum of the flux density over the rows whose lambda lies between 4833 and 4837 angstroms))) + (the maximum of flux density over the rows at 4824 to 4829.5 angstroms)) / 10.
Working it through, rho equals 1.38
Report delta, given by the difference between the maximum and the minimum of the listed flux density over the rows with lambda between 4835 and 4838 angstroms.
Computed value 0.72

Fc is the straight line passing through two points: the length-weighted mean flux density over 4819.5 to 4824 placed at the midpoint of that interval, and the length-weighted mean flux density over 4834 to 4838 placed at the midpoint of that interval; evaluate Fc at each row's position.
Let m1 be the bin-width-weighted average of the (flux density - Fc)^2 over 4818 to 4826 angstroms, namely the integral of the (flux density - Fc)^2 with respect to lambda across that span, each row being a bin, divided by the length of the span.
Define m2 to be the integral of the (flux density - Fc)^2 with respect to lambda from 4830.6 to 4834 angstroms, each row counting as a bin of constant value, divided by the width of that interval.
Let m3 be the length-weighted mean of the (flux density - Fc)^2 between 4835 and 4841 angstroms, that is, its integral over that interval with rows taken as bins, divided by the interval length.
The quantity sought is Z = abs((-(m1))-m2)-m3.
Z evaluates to -0.03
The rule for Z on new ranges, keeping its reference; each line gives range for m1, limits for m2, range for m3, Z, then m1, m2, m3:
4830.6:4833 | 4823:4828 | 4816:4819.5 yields 0.09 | 0.010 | 0.12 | 0.04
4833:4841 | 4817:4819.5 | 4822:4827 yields 0.01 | 0.087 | 0.04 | 0.11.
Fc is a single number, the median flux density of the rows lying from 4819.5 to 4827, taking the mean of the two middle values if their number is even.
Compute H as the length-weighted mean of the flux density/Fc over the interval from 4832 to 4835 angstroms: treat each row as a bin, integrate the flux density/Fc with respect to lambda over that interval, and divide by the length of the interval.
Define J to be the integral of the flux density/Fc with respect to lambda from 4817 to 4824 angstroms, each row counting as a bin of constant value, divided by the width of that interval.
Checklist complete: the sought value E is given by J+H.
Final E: 1.92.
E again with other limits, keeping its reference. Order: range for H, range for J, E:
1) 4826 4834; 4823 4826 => 1.97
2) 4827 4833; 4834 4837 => 1.88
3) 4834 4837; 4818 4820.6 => 1.92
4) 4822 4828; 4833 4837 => 1.91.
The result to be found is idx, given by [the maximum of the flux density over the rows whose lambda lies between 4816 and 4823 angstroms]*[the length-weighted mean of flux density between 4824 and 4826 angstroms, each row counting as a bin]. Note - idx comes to 37.4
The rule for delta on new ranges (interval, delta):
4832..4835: 0.30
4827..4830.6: 0.44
